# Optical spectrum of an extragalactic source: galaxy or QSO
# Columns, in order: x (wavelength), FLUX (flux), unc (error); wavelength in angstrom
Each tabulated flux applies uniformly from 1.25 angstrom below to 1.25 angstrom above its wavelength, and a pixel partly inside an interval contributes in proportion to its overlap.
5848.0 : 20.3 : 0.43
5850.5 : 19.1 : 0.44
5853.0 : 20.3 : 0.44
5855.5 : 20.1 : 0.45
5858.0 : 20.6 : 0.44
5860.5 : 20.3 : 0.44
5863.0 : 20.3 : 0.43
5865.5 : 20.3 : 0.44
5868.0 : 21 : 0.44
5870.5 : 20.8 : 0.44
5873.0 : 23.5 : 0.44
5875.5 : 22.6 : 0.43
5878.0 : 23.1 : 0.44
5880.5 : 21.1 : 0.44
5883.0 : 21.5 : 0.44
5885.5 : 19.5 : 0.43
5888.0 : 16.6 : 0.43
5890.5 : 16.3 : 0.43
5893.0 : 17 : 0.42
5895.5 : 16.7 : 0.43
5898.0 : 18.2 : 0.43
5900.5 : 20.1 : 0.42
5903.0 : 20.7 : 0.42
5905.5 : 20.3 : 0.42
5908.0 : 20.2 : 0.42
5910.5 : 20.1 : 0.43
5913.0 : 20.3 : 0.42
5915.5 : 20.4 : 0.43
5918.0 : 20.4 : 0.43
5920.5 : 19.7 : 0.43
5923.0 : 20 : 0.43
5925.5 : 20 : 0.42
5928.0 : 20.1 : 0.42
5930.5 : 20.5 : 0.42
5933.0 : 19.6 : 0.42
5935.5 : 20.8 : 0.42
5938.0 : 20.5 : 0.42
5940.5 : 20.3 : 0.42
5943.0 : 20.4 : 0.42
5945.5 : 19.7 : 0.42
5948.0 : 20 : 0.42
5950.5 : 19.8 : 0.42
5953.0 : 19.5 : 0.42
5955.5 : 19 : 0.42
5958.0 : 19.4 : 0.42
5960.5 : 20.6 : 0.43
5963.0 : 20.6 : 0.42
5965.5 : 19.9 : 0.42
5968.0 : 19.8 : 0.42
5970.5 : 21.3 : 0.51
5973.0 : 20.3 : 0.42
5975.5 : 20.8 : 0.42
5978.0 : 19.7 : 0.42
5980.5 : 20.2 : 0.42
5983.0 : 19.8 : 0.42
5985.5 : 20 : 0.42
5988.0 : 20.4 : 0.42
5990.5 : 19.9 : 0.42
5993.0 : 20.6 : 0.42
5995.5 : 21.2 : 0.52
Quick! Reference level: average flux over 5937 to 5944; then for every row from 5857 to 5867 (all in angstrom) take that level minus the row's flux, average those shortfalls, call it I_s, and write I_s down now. 0.0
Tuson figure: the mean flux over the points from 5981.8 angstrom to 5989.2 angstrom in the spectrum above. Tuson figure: 20.07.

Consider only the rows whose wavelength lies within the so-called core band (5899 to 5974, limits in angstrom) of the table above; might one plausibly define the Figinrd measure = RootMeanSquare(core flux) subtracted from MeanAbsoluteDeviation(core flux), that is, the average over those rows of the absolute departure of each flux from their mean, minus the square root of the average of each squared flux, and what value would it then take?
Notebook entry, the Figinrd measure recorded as -19.8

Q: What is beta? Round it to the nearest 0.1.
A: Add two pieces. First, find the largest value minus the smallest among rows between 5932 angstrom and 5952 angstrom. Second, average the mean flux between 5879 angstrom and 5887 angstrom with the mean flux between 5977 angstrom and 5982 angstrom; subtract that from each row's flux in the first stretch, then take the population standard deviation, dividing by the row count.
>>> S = 1.6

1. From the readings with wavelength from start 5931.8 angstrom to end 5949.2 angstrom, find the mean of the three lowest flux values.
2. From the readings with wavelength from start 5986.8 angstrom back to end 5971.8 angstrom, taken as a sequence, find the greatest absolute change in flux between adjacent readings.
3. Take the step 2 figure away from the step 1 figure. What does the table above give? 18.7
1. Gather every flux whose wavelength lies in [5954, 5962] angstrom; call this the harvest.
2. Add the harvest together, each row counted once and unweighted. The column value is 59.0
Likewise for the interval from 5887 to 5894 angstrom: 49.9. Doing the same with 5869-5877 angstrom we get 66.9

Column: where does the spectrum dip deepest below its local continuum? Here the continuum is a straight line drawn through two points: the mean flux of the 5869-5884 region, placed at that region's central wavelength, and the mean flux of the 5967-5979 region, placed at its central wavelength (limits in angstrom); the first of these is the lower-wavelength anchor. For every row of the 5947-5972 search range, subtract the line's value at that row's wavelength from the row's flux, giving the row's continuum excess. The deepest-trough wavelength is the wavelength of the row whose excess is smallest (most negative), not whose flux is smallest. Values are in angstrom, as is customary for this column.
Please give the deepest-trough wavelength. 5955.5 angstrom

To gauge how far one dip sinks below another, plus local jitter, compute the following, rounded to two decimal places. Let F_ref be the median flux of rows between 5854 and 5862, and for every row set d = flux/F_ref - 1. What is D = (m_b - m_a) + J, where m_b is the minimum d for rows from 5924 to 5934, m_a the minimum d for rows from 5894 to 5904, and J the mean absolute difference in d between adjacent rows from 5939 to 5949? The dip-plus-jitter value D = 0.16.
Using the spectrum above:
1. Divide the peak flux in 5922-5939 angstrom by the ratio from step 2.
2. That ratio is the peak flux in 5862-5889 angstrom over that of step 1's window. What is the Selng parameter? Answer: 18.4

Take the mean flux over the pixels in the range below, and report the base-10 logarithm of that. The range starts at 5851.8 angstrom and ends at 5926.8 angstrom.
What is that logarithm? 1.30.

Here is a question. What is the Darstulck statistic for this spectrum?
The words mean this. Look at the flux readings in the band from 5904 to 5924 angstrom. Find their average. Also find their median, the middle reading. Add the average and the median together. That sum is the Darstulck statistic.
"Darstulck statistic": 40.4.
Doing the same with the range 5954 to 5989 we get 40.2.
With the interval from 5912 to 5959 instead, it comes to 40.0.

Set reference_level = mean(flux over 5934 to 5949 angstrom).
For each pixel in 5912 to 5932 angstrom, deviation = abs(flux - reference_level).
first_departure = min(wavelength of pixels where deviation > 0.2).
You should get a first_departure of 5920.5 angstrom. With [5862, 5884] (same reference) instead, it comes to 5868.0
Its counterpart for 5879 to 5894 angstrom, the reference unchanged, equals 5880.5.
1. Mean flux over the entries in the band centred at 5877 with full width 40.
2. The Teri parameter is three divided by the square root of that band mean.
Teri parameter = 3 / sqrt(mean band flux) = 0.670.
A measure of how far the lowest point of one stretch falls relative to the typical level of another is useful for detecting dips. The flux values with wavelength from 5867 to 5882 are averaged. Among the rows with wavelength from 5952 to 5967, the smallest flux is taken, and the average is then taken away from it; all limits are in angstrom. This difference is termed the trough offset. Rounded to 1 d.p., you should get -3.0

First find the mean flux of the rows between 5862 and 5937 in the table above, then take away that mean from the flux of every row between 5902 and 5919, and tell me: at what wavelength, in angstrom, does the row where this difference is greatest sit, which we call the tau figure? 5903.0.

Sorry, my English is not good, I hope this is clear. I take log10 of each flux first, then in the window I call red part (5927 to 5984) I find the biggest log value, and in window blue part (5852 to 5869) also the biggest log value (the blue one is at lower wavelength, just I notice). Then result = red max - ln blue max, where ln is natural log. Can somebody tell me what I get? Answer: 1.049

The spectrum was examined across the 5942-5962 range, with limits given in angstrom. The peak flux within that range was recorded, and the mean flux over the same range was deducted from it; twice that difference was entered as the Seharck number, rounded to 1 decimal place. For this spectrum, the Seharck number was 1.6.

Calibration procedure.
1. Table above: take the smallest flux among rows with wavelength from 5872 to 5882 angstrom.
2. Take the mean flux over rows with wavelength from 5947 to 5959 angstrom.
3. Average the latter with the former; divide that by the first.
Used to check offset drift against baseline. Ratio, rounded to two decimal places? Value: 0.96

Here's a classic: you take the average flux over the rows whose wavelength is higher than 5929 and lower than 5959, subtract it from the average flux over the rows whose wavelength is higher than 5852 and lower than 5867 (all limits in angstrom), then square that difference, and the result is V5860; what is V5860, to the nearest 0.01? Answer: 0.13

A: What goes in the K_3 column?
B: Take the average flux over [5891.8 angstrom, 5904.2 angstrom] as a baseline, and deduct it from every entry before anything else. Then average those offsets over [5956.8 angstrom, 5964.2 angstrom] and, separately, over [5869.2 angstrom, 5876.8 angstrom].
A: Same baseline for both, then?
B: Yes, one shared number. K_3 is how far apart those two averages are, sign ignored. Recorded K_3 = 2.1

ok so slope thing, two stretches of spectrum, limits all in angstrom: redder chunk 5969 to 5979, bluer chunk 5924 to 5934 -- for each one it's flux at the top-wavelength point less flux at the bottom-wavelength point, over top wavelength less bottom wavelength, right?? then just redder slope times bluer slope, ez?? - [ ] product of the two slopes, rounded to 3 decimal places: 0.011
